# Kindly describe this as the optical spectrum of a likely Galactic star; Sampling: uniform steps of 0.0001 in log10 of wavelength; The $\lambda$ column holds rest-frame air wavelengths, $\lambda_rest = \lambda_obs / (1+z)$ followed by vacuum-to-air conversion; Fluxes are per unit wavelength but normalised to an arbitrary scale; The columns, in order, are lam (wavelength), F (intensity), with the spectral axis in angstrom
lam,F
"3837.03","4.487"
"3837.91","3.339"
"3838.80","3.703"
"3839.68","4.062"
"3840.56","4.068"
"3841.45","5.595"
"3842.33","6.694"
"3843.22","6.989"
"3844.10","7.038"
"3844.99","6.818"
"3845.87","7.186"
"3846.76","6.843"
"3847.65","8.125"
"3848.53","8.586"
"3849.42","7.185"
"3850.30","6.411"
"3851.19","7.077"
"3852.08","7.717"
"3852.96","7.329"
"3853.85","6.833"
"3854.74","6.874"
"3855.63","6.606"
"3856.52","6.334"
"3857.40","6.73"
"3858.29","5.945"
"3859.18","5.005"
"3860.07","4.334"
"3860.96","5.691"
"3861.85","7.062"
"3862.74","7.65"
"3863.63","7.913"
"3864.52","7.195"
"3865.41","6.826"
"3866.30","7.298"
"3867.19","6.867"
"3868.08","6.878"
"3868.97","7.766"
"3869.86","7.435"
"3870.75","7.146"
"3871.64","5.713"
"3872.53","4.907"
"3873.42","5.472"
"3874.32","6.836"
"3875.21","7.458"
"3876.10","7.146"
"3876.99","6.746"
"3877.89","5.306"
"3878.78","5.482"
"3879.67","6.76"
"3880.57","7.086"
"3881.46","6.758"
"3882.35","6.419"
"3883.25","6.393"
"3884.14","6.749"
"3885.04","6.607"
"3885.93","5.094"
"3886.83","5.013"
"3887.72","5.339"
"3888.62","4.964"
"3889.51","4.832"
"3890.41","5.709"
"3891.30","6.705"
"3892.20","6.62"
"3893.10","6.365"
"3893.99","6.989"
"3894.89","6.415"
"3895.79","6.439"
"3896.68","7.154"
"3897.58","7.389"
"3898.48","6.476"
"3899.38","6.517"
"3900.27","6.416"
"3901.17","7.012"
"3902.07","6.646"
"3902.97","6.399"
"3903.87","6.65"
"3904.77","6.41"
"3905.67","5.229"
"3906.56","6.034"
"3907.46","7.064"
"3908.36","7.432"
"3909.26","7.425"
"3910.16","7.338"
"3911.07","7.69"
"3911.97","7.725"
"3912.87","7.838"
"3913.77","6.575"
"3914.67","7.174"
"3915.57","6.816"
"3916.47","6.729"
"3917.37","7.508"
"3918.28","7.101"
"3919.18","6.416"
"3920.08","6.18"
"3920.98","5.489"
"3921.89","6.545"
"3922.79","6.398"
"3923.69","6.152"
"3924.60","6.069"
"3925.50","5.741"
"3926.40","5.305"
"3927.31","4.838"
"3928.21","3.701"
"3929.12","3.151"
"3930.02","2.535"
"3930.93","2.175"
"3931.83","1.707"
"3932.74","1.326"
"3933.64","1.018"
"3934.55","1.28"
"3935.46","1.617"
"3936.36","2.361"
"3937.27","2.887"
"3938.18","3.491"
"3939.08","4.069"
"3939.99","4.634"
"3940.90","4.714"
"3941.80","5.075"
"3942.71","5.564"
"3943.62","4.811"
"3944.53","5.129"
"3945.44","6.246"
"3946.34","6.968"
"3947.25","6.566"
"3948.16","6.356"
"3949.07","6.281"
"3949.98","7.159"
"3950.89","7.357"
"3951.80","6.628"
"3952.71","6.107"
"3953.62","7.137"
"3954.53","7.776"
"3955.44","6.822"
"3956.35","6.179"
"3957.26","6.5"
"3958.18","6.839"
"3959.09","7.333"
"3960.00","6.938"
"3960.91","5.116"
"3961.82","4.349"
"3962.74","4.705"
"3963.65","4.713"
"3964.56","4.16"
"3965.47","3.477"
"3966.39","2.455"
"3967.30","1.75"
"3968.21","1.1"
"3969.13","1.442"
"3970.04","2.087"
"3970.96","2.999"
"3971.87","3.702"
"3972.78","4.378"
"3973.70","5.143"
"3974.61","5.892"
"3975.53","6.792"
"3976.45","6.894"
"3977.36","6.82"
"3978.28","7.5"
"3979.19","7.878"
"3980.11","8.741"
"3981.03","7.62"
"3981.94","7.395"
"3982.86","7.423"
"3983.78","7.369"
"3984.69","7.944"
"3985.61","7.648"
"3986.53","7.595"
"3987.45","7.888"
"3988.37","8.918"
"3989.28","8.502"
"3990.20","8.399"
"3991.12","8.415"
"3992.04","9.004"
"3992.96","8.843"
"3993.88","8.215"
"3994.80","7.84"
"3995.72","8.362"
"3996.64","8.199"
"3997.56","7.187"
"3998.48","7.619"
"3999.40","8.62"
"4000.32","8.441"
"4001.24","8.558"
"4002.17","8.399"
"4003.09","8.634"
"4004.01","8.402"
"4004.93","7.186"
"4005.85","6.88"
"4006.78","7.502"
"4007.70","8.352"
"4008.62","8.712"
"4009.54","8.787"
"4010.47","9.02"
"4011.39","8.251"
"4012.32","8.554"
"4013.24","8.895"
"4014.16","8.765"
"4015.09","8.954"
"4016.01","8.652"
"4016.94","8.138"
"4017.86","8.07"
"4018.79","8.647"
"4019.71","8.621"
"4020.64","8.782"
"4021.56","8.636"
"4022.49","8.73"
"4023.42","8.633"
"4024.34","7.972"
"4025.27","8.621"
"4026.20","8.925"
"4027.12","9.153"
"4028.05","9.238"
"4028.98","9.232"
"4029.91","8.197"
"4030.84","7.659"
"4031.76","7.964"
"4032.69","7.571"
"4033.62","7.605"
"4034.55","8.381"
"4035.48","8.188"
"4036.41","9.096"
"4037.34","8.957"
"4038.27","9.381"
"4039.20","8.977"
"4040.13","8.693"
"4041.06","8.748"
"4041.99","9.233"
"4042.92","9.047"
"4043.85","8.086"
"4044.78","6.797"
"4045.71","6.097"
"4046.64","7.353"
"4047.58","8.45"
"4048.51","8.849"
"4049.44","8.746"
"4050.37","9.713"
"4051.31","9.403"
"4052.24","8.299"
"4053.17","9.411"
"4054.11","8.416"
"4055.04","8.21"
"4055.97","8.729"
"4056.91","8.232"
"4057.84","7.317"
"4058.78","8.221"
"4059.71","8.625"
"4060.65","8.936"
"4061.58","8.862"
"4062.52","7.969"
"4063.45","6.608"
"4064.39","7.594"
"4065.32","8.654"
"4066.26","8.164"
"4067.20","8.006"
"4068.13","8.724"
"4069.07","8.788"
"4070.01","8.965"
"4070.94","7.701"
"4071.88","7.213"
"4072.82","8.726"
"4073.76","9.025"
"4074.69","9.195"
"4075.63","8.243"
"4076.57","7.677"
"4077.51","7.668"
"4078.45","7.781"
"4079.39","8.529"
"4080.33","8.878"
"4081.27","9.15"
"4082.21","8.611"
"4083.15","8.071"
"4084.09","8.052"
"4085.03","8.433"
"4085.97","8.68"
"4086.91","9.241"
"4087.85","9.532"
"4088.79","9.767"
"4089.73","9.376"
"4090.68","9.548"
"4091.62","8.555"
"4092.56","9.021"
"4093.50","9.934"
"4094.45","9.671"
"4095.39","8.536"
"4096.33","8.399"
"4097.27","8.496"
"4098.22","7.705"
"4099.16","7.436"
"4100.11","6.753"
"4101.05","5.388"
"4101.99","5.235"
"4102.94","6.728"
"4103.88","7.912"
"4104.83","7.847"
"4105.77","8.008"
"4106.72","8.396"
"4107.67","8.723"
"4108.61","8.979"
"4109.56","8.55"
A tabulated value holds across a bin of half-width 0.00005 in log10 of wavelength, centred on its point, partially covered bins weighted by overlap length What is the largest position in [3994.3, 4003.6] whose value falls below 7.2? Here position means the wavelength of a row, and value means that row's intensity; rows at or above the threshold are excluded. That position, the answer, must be 3997.56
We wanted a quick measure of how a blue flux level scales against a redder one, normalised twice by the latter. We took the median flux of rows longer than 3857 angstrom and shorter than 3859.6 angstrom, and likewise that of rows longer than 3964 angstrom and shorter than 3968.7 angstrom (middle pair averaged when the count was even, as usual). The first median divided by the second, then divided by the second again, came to 0.99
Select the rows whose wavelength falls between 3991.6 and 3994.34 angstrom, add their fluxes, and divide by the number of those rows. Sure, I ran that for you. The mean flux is 8.7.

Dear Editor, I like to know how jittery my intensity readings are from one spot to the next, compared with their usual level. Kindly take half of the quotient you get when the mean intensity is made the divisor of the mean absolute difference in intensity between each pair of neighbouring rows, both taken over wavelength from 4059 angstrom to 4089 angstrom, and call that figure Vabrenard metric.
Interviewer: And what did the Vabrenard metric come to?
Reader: 0.030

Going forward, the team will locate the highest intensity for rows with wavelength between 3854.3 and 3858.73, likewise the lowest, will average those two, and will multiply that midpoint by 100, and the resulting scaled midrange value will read 641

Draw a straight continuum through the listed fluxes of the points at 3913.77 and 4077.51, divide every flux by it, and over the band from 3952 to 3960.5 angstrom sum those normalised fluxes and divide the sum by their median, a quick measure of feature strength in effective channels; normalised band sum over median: 9.03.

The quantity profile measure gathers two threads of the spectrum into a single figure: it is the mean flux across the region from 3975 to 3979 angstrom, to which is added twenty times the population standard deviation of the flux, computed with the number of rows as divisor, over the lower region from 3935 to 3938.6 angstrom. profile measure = 21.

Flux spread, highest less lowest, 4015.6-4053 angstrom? 3.6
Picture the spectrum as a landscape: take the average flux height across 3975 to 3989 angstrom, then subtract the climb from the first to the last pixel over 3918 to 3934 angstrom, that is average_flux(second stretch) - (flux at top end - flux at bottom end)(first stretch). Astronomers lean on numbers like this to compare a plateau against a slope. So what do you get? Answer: 14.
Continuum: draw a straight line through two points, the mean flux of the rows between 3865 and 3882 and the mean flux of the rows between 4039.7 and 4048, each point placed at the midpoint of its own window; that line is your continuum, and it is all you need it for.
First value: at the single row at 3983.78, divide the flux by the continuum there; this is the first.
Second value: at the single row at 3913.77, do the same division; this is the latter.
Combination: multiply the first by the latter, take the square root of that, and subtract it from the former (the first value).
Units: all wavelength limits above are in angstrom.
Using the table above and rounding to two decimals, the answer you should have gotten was 0.02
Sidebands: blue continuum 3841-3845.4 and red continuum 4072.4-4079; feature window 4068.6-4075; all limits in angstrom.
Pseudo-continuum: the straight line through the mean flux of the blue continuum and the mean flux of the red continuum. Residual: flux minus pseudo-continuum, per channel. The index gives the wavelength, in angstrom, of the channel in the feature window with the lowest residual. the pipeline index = 4071.88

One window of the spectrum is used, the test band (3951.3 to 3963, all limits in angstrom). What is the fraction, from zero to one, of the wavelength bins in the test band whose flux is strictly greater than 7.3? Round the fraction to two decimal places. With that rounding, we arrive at 0.15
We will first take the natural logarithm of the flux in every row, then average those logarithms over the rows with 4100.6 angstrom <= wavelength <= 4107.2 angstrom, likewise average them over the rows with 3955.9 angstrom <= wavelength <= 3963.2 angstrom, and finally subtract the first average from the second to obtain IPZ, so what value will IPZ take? -0.17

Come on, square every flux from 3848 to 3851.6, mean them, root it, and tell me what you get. 7.4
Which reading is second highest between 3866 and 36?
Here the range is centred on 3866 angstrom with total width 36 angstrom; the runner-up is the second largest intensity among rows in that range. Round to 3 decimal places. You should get 7.913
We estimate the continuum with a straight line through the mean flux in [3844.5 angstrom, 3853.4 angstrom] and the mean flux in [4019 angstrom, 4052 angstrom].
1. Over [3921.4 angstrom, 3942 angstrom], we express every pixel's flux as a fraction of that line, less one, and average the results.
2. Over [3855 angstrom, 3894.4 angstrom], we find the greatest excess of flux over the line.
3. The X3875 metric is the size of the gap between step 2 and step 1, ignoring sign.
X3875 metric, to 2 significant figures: 1.0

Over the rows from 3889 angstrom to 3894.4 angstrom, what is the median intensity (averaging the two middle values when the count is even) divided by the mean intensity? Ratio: 1.05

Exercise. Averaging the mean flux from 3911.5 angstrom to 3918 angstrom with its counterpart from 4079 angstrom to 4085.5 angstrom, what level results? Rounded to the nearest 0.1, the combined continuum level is 7.9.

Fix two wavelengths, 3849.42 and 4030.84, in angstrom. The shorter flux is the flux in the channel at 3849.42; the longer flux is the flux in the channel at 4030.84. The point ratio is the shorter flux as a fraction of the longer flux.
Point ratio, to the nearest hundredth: 0.94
